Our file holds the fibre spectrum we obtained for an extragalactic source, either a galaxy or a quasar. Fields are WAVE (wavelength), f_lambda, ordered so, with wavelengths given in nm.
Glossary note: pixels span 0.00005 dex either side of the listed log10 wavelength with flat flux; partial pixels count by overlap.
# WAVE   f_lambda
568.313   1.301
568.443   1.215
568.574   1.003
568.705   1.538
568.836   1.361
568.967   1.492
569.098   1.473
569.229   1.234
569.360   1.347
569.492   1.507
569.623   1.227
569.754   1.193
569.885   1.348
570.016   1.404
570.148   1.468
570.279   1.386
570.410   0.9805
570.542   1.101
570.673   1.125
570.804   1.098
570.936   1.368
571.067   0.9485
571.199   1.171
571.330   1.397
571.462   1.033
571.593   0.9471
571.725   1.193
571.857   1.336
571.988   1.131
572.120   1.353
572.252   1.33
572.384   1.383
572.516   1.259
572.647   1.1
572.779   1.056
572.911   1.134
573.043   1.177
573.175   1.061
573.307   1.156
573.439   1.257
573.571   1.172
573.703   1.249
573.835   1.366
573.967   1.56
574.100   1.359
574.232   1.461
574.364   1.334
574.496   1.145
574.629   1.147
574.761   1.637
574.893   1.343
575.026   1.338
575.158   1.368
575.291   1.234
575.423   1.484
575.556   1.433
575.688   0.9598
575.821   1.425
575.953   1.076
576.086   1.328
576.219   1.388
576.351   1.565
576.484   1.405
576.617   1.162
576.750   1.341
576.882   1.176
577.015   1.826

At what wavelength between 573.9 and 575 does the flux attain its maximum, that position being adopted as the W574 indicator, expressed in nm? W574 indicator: 574.761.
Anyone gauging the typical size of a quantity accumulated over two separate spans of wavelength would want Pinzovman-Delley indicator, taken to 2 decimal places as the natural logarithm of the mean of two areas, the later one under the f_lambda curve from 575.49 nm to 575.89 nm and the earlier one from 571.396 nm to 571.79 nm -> -0.77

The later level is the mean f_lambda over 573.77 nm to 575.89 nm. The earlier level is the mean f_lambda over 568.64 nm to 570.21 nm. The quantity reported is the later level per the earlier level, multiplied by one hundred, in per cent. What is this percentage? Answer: 98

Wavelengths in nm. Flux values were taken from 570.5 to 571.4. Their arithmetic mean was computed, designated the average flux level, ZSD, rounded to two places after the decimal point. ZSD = 1.17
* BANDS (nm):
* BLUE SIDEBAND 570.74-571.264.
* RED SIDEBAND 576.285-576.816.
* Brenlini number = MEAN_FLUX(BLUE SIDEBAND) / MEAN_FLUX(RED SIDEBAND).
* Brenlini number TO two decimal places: 0.84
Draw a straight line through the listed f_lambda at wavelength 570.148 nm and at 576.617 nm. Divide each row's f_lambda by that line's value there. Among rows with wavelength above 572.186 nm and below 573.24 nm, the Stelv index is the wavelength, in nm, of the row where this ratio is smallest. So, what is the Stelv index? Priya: 572.779 nm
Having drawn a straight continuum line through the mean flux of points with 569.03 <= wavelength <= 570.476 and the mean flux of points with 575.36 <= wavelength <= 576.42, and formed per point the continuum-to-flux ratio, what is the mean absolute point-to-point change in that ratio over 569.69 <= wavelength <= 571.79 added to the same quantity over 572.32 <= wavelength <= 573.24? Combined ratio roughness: 0.273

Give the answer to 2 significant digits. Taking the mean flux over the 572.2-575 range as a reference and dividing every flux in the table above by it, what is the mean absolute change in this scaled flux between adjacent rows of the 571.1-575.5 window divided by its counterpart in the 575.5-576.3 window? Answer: 0.45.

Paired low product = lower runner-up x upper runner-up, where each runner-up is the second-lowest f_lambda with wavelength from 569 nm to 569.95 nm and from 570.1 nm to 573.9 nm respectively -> 1.16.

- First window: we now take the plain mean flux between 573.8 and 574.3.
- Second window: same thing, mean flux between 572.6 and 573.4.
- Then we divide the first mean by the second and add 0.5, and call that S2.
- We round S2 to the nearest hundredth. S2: 1.79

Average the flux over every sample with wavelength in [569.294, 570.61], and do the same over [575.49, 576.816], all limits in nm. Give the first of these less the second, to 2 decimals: -0.01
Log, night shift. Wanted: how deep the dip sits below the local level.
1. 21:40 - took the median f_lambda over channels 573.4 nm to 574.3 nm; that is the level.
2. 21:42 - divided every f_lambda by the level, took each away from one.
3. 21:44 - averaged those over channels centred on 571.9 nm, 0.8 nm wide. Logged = 0.11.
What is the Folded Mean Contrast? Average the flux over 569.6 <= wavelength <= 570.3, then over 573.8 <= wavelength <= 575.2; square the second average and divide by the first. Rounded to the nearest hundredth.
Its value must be 1.40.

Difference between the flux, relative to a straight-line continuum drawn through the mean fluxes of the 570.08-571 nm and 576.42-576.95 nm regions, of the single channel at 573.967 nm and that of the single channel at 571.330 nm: 0.11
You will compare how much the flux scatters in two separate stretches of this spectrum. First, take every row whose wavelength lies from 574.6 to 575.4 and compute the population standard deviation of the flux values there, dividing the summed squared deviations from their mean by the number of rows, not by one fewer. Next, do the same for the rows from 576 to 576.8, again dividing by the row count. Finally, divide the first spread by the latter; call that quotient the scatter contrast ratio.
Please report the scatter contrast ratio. 1.3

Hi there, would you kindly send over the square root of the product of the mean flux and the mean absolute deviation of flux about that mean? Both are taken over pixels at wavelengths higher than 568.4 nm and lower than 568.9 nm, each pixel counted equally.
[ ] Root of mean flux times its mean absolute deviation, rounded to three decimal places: 0.467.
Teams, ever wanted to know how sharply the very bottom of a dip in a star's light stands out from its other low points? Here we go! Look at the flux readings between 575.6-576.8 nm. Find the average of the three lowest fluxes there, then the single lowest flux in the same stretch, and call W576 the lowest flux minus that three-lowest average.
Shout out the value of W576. -0.11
